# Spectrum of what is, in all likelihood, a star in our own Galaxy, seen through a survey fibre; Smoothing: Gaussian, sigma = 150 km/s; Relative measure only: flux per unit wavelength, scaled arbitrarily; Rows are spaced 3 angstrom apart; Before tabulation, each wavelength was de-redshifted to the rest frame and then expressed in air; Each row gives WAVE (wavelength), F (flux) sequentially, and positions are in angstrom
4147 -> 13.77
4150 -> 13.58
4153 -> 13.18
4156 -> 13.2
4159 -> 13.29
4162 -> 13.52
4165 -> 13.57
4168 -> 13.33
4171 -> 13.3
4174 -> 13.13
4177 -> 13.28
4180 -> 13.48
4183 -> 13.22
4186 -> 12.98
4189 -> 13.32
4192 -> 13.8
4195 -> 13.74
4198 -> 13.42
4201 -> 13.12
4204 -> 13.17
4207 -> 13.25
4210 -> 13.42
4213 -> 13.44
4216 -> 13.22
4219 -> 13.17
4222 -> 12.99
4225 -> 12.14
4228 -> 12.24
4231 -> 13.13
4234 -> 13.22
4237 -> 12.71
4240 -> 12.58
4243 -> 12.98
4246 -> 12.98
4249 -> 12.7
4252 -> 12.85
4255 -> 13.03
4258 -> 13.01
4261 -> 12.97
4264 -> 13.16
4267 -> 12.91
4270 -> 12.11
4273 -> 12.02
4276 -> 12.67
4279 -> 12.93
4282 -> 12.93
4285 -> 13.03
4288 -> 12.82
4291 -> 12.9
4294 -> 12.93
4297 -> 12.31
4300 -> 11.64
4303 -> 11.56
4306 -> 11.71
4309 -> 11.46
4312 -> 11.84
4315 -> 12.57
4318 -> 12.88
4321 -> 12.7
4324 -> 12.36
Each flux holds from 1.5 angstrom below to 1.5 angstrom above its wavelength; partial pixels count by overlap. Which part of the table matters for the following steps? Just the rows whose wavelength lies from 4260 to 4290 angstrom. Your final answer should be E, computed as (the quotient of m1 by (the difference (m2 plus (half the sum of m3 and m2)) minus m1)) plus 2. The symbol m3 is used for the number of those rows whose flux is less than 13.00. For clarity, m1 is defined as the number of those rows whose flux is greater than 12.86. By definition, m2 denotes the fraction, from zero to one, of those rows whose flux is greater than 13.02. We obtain -1.5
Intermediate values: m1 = 6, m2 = 0.20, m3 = 8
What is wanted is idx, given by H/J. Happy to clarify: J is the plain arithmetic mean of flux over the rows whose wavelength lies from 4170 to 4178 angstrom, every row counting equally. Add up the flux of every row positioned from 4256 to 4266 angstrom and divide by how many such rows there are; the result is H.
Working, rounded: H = 13.0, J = 13.2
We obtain 0.99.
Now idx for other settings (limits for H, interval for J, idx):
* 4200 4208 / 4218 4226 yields 1.03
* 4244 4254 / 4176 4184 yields 0.96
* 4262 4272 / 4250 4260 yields 0.98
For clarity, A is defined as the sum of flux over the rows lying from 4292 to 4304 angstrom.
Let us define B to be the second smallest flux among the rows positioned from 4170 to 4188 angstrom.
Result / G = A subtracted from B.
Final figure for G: -35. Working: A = 48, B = 13.13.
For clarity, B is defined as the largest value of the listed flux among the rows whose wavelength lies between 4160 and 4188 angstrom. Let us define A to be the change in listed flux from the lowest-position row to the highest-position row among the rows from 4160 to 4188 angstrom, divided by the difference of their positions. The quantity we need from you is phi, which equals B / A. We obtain -603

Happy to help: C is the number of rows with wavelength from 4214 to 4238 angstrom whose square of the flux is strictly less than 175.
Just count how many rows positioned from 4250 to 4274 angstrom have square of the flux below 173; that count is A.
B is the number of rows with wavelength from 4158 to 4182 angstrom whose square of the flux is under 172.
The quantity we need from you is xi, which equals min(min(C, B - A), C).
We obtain -7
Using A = 7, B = 0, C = 8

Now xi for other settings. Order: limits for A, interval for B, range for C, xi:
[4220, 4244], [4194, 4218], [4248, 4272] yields -7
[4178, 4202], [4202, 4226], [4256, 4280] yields 0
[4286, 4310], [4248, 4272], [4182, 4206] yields -1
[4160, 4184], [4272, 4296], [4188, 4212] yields 2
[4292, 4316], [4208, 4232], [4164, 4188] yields -5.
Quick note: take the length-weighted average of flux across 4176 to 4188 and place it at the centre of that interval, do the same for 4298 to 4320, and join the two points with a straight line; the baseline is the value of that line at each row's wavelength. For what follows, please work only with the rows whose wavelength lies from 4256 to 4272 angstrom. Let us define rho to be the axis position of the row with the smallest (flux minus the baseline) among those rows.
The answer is 4270 angstrom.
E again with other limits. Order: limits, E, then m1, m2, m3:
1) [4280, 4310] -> 8.2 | 4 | 0.10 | 9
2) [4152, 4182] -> 0.8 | 10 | 1.00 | 0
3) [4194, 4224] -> 0.8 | 10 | 0.90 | 1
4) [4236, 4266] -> -0.7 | 6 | 0.20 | 7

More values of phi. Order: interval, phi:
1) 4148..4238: -1380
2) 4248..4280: 1717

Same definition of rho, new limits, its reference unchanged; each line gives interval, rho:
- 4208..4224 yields 4222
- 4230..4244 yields 4240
